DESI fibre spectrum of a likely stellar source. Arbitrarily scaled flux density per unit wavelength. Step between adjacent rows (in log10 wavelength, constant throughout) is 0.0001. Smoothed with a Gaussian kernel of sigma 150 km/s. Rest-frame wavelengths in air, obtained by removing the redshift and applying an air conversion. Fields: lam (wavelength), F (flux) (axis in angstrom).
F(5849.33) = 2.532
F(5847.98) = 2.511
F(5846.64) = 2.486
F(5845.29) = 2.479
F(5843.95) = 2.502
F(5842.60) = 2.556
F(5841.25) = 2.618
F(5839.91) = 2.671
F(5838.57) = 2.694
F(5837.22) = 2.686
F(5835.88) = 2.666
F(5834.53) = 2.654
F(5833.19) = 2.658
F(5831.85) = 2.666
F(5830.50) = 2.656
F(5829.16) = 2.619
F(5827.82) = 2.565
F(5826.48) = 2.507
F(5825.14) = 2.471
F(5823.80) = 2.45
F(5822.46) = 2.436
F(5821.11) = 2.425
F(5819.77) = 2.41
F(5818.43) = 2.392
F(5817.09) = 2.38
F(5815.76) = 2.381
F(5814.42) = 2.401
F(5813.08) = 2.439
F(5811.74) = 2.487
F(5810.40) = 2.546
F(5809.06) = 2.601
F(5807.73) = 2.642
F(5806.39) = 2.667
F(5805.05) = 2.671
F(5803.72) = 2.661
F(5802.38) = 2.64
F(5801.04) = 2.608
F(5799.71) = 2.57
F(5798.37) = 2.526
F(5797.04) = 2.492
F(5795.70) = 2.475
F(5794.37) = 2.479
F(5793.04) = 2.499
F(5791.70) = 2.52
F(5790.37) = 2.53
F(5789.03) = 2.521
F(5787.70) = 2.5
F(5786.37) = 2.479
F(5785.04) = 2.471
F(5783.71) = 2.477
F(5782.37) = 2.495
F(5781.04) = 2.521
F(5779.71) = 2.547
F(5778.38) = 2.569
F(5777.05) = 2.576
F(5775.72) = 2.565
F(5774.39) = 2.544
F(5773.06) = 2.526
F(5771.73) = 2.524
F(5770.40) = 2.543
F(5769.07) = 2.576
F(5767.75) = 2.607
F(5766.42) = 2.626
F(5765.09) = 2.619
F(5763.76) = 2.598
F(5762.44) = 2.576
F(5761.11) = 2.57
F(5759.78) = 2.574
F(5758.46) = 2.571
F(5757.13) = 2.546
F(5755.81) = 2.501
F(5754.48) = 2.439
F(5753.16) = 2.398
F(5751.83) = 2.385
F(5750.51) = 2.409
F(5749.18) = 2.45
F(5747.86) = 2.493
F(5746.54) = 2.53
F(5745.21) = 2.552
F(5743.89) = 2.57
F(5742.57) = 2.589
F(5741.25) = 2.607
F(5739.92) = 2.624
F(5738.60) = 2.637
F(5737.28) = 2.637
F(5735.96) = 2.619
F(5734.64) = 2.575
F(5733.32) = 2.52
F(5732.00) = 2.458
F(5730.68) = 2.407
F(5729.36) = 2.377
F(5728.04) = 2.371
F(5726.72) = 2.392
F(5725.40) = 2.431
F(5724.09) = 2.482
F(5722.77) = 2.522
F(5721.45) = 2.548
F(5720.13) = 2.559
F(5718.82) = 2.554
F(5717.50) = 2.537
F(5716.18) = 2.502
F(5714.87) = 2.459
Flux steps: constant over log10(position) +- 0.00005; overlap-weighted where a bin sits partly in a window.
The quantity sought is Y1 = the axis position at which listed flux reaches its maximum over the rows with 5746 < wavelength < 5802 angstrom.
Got 5766.42 angstrom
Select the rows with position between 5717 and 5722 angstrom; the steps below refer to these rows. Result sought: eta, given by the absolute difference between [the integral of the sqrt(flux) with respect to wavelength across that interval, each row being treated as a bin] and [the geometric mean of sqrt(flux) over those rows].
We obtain 6.39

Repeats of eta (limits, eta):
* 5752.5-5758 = 7.08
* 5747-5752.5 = 7.03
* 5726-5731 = 6.17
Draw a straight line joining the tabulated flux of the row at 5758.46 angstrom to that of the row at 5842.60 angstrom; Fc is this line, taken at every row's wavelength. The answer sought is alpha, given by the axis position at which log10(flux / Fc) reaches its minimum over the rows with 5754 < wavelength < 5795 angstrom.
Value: 5754.48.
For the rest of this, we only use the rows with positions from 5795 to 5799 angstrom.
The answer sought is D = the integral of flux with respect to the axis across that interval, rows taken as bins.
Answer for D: 10.0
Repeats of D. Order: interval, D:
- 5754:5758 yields 10.0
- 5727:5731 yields 9.5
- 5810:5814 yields 9.9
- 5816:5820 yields 9.6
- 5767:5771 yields 10.3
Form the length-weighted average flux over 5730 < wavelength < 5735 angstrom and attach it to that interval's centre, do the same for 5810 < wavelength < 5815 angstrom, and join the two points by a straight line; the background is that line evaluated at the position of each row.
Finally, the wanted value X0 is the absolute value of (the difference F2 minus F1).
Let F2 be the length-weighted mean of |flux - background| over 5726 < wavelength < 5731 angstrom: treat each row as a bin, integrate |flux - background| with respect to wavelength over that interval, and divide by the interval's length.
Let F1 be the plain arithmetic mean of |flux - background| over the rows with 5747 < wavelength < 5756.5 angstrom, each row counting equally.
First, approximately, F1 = 0.05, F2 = 0.10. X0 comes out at 0.049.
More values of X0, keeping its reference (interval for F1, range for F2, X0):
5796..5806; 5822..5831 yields 0.051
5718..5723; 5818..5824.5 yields 0.022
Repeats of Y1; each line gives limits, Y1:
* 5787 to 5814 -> 5805.05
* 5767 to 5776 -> 5767.75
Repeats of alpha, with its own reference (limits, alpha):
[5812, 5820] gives 5817.09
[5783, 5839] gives 5817.09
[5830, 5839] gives 5834.53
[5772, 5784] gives 5783.71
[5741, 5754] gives 5751.83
